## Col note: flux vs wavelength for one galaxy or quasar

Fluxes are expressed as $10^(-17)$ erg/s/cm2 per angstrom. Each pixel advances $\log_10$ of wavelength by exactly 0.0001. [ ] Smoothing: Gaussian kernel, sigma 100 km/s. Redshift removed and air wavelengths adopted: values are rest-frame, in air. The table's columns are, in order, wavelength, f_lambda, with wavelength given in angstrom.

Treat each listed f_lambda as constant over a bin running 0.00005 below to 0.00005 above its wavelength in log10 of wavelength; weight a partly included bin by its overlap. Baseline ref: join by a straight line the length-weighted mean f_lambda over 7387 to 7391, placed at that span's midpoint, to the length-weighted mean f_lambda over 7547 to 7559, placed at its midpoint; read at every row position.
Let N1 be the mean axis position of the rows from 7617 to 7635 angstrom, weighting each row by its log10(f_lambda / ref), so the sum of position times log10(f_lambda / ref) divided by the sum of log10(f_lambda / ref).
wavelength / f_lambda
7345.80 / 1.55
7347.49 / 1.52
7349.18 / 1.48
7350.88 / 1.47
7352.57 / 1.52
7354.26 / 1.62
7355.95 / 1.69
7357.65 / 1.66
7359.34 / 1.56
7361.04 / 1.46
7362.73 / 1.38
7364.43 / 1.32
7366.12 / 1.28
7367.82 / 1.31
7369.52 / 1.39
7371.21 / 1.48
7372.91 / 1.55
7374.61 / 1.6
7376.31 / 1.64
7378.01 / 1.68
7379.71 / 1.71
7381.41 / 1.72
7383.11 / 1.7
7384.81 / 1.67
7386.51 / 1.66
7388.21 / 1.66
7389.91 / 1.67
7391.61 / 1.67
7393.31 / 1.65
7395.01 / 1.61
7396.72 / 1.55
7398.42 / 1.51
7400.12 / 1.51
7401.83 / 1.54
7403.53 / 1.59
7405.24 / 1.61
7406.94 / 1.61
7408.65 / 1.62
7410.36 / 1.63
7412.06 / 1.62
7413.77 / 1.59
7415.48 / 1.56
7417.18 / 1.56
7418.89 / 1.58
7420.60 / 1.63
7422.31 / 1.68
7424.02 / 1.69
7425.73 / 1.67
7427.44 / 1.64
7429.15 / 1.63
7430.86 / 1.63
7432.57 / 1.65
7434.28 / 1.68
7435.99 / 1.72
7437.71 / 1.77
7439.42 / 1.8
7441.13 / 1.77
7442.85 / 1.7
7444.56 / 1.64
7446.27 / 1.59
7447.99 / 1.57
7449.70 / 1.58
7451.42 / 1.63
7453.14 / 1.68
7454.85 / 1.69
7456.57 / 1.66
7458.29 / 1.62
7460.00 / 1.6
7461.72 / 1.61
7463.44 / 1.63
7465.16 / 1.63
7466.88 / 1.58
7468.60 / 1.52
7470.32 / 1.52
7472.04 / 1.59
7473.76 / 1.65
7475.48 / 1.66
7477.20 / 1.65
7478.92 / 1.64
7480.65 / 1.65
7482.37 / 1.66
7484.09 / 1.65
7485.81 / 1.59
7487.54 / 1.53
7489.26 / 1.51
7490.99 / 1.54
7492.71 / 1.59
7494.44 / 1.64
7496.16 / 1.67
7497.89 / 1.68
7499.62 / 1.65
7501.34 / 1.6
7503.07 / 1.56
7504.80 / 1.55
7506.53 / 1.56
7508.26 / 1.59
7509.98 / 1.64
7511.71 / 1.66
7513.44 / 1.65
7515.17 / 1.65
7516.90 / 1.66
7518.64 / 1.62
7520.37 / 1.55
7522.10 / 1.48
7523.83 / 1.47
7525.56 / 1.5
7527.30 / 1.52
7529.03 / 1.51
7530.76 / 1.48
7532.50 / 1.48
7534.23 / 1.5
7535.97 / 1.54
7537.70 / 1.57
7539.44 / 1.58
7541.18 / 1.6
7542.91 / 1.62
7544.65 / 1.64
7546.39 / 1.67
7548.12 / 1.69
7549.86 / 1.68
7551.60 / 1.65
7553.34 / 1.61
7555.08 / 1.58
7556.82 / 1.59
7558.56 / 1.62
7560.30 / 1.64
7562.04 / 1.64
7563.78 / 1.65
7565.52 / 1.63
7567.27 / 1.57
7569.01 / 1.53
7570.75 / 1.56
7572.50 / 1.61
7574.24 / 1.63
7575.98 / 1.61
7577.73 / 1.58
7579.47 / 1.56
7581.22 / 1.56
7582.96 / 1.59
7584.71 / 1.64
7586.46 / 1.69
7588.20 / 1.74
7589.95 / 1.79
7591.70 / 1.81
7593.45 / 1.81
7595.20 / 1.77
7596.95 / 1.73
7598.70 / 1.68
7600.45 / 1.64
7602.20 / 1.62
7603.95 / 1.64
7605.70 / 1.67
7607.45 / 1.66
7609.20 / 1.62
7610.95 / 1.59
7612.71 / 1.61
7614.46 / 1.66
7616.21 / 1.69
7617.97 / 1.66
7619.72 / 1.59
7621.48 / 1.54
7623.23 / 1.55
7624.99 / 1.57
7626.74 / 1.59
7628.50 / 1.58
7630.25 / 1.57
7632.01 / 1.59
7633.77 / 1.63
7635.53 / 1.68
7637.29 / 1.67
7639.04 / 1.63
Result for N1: 7625.7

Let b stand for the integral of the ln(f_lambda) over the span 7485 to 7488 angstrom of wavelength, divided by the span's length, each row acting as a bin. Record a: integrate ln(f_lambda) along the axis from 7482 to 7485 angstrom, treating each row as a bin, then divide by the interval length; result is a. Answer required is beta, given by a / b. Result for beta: 1.13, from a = 0.50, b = 0.446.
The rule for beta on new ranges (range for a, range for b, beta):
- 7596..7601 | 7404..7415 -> 1.10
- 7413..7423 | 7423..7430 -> 0.93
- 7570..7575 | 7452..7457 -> 0.91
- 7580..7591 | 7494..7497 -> 1.01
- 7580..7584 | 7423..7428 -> 0.89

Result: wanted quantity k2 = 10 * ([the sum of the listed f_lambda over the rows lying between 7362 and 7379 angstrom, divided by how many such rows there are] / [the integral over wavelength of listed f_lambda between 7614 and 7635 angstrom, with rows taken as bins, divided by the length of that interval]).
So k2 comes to 9.13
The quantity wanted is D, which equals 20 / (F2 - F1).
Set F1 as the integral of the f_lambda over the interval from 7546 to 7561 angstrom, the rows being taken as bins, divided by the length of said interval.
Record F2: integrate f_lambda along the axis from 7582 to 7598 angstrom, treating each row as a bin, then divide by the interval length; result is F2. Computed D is 217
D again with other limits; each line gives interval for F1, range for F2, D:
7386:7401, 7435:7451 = 280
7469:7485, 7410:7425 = -1724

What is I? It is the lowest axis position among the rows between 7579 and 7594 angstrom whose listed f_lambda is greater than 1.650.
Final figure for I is 7586.46 angstrom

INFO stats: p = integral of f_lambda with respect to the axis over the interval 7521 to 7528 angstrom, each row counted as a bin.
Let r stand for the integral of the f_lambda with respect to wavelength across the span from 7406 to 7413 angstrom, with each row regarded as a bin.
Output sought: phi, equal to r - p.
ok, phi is 0.9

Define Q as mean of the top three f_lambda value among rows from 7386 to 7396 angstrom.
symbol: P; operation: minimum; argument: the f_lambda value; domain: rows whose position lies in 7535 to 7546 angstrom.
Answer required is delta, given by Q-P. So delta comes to 0.13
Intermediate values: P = 1.54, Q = 1.667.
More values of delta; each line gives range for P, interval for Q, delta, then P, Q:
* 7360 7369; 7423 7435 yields 0.40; 1.28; 1.680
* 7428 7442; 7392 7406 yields -0.01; 1.63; 1.623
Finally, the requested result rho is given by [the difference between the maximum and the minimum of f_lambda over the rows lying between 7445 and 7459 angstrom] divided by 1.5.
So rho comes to 0.08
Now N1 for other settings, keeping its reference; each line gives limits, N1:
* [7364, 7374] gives 7367.7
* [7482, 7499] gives 7488.4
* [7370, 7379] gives 7372.5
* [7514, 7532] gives 7525.9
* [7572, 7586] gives 7579.1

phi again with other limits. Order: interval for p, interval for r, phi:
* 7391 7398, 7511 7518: 0.3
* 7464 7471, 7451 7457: -1.0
